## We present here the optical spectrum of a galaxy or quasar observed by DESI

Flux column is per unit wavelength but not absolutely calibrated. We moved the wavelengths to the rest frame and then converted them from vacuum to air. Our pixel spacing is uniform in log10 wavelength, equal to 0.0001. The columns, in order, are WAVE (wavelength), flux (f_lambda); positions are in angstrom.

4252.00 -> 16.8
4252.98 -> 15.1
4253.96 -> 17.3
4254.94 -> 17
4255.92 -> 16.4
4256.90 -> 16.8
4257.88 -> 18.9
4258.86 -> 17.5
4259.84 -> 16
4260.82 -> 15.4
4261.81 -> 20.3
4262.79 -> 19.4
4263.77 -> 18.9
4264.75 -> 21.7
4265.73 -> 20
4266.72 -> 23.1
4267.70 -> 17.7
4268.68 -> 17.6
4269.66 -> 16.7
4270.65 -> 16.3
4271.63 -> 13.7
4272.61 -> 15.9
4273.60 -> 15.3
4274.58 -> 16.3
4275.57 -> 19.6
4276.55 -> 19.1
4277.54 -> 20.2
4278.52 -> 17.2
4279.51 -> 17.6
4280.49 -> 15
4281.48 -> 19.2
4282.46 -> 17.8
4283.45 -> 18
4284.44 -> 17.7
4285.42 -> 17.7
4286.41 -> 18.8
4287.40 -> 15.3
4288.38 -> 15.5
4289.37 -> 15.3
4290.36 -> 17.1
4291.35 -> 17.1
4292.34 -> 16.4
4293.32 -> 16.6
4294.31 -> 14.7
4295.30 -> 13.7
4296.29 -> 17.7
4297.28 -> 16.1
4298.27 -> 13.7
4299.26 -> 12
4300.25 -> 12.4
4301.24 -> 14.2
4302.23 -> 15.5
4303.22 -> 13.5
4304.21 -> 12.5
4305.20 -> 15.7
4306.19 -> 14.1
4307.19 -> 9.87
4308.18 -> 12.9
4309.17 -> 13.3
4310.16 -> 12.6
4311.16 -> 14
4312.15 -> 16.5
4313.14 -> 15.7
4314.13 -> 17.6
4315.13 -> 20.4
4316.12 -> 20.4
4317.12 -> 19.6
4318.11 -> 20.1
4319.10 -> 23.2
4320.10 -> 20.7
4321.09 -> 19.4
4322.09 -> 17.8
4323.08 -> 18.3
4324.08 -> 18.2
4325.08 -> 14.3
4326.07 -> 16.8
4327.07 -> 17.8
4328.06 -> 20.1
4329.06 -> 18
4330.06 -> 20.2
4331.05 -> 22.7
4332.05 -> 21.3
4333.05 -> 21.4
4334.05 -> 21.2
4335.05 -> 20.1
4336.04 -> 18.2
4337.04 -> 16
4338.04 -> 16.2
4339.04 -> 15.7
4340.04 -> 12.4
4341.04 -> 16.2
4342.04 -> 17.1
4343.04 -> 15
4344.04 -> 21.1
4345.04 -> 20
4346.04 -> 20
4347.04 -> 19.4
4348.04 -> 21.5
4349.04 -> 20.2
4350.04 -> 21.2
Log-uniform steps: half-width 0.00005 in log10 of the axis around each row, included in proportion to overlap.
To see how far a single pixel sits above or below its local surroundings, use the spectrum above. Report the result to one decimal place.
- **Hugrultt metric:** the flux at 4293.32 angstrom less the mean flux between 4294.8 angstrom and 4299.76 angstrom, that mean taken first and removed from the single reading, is 2.0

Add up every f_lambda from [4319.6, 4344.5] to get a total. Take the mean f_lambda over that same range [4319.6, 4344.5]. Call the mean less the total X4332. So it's -438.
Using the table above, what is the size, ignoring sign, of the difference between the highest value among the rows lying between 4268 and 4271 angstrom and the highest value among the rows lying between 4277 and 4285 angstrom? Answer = 2.6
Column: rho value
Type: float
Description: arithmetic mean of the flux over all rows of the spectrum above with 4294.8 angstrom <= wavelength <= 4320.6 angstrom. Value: 15.7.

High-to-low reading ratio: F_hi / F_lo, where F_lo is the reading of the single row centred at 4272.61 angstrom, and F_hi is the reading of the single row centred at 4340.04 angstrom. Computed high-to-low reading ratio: 0.78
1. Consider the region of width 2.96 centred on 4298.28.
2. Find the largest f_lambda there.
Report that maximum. 16.1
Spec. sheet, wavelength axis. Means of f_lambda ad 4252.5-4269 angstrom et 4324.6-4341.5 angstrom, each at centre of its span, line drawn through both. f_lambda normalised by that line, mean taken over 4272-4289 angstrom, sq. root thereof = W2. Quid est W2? 0.98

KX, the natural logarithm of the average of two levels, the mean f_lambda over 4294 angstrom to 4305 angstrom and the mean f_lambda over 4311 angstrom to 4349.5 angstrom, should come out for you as 2.80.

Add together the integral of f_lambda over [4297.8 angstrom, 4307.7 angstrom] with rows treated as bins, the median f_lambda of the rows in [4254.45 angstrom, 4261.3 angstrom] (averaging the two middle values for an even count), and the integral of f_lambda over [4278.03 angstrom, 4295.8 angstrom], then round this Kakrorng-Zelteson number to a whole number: 446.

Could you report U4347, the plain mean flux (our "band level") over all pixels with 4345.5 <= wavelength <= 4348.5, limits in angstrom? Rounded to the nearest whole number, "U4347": 20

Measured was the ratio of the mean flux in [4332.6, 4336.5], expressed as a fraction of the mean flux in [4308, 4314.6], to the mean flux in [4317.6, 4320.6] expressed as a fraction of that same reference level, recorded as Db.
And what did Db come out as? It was 0.95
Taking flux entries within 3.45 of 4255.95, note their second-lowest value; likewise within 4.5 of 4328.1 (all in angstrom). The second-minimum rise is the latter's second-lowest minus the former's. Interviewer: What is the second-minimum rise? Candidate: 0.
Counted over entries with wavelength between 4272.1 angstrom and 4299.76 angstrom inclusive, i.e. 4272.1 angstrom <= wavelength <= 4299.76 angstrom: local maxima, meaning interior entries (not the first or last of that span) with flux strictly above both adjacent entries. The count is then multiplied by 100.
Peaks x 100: 900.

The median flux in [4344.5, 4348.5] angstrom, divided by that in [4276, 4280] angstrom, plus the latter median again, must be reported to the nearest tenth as 19.4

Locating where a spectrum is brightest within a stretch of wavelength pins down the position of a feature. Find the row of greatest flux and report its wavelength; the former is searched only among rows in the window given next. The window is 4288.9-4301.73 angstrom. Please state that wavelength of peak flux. 4296.29 angstrom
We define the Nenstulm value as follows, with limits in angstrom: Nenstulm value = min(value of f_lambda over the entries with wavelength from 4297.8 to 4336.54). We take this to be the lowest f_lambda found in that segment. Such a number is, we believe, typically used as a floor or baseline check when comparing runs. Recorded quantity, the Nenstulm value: 9.87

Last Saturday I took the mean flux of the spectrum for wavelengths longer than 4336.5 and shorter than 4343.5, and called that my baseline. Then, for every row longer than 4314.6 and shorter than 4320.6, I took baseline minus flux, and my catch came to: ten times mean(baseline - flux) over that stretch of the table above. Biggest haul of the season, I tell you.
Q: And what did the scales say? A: -52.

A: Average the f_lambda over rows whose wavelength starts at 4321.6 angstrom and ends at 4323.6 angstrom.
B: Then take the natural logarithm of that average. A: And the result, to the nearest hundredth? 2.89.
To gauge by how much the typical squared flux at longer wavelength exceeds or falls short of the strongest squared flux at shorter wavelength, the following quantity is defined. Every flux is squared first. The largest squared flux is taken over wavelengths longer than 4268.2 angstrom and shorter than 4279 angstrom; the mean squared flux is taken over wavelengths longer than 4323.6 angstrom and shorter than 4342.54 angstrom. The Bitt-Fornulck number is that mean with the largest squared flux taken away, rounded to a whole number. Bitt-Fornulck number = -74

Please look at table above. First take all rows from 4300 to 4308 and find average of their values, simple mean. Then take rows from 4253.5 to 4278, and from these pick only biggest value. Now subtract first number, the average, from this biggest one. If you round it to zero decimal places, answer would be 10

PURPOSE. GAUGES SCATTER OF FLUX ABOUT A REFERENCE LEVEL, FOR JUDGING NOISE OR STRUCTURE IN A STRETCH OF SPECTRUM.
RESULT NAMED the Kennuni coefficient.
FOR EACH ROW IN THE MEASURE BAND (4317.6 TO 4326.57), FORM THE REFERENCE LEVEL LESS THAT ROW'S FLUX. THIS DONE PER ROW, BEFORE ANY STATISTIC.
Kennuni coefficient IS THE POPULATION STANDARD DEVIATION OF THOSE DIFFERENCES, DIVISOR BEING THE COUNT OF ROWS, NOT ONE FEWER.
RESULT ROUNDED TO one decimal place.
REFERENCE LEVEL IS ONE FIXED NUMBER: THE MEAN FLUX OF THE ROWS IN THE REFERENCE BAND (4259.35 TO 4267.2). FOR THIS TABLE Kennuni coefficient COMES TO 2.4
